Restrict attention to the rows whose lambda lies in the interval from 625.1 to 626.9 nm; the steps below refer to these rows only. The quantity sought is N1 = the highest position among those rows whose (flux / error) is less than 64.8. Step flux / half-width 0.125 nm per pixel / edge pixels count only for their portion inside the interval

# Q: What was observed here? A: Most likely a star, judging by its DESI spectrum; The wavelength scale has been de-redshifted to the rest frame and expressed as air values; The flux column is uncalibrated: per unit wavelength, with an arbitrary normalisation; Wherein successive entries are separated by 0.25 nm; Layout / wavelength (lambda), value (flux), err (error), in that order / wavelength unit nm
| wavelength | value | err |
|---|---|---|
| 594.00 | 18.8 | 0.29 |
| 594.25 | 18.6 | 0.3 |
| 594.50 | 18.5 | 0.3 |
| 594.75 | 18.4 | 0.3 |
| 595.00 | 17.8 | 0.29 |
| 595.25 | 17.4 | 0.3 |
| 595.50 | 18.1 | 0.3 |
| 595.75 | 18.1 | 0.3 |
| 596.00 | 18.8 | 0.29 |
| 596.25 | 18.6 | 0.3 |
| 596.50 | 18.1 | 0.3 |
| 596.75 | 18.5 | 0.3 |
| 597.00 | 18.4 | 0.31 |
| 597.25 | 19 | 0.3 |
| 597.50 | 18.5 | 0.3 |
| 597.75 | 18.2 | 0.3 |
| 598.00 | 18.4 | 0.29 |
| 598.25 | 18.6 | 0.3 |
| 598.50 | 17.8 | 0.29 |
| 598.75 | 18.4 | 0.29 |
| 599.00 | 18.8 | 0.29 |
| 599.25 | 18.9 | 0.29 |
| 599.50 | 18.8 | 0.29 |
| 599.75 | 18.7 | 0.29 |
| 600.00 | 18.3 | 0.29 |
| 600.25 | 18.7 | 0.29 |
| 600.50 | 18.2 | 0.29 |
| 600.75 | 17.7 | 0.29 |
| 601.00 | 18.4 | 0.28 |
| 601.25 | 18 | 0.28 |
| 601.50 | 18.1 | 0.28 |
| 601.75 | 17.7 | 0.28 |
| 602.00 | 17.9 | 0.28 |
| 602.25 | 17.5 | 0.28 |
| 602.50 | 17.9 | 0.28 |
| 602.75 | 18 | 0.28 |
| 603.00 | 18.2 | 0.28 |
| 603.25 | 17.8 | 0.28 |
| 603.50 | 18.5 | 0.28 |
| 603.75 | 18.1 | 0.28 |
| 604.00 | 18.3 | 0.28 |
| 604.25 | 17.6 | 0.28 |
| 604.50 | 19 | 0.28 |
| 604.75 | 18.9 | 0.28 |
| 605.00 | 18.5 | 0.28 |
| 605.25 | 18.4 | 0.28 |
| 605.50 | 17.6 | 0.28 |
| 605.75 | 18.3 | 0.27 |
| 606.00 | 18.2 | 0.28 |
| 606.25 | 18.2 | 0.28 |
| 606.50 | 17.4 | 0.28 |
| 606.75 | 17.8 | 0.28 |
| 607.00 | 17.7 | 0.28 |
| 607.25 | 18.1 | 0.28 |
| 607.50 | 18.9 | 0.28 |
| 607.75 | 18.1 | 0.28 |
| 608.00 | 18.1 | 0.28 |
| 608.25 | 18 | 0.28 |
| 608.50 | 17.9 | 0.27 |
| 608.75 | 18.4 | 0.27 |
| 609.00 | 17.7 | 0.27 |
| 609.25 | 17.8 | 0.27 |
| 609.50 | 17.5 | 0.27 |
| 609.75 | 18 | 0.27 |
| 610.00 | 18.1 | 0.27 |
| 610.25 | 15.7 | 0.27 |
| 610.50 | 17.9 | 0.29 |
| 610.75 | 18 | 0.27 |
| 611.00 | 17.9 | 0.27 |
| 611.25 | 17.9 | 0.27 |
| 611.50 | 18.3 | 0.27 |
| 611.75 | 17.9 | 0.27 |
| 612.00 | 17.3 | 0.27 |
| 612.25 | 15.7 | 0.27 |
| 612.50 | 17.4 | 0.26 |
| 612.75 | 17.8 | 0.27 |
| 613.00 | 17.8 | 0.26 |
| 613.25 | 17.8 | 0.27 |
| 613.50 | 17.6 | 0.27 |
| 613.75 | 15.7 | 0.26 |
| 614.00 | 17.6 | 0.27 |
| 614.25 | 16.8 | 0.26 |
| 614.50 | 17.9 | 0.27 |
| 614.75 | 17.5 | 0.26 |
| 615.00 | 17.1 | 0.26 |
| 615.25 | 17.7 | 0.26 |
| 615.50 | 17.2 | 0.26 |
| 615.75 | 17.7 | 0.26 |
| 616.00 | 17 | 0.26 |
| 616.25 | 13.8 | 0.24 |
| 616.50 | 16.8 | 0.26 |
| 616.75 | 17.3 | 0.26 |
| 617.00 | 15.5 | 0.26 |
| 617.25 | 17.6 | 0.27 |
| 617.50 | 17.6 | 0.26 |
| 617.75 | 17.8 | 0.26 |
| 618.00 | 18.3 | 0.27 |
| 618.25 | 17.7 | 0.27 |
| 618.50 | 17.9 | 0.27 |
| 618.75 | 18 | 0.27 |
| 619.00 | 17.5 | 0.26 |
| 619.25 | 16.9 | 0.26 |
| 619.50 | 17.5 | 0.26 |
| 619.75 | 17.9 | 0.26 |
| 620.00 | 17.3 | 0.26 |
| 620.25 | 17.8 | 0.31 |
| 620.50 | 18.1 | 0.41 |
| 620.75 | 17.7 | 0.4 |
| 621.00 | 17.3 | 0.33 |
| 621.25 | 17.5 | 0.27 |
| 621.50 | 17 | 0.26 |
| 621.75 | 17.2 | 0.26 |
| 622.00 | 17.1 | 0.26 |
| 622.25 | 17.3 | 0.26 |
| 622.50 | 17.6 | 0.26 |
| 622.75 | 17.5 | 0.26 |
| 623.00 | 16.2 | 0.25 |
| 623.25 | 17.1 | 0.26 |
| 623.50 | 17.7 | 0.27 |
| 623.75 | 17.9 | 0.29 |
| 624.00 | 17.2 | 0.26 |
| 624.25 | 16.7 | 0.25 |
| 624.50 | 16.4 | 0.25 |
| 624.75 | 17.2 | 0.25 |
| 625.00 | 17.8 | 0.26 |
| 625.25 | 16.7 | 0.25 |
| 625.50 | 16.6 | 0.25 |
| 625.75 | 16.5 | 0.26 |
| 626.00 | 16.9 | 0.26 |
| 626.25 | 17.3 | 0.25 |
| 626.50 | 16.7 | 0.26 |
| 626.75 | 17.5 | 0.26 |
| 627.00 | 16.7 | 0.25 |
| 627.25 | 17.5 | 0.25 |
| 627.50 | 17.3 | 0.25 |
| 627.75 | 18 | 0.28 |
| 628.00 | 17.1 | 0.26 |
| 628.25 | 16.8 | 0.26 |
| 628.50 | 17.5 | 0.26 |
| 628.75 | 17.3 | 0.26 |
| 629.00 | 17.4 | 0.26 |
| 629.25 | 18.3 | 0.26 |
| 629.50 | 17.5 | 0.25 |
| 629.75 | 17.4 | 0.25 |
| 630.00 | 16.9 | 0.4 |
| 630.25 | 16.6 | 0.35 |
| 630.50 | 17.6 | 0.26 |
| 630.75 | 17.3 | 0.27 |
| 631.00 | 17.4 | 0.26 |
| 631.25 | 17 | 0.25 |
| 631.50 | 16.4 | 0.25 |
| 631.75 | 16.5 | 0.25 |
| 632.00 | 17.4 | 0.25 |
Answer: 626.50 nm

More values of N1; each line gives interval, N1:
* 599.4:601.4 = 601.25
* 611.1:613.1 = 612.25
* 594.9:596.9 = 596.75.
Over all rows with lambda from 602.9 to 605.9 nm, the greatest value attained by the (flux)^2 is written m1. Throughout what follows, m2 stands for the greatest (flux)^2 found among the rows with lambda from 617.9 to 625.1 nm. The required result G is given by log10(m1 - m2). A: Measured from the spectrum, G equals 1.4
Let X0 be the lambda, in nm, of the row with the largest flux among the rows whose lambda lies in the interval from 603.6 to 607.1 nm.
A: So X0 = 604.50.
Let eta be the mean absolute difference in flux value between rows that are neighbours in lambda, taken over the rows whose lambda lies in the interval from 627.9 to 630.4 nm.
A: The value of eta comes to 0.43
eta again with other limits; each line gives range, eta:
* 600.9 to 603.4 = 0.29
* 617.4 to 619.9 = 0.41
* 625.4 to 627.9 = 0.53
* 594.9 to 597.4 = 0.40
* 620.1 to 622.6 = 0.29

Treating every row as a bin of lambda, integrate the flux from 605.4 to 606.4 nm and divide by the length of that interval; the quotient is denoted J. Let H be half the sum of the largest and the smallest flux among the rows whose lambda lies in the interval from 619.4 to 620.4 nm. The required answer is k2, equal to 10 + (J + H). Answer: 45.7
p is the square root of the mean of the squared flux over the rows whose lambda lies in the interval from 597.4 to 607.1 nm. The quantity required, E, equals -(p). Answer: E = -18.2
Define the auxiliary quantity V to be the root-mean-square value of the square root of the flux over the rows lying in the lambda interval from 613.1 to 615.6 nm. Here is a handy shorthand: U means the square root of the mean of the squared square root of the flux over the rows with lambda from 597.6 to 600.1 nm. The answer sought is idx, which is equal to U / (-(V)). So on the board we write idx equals -1.03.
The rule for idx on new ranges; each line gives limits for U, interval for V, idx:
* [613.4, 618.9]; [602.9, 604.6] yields -0.97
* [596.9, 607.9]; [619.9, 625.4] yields -1.03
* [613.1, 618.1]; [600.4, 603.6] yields -0.98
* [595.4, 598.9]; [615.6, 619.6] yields -1.03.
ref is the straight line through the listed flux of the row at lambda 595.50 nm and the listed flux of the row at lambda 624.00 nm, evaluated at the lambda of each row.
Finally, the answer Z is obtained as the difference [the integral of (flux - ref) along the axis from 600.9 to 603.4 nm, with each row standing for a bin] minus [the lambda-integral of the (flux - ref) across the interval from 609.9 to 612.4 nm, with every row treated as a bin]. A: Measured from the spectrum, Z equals 0.5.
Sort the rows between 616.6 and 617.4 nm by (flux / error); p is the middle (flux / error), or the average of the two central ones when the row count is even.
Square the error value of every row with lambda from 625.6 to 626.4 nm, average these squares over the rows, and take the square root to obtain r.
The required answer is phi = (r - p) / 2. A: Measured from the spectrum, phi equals -32.46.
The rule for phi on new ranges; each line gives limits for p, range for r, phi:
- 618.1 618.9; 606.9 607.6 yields -33.01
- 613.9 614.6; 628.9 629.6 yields -32.46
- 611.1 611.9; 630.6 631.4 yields -33.02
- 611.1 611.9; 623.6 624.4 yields -33.01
